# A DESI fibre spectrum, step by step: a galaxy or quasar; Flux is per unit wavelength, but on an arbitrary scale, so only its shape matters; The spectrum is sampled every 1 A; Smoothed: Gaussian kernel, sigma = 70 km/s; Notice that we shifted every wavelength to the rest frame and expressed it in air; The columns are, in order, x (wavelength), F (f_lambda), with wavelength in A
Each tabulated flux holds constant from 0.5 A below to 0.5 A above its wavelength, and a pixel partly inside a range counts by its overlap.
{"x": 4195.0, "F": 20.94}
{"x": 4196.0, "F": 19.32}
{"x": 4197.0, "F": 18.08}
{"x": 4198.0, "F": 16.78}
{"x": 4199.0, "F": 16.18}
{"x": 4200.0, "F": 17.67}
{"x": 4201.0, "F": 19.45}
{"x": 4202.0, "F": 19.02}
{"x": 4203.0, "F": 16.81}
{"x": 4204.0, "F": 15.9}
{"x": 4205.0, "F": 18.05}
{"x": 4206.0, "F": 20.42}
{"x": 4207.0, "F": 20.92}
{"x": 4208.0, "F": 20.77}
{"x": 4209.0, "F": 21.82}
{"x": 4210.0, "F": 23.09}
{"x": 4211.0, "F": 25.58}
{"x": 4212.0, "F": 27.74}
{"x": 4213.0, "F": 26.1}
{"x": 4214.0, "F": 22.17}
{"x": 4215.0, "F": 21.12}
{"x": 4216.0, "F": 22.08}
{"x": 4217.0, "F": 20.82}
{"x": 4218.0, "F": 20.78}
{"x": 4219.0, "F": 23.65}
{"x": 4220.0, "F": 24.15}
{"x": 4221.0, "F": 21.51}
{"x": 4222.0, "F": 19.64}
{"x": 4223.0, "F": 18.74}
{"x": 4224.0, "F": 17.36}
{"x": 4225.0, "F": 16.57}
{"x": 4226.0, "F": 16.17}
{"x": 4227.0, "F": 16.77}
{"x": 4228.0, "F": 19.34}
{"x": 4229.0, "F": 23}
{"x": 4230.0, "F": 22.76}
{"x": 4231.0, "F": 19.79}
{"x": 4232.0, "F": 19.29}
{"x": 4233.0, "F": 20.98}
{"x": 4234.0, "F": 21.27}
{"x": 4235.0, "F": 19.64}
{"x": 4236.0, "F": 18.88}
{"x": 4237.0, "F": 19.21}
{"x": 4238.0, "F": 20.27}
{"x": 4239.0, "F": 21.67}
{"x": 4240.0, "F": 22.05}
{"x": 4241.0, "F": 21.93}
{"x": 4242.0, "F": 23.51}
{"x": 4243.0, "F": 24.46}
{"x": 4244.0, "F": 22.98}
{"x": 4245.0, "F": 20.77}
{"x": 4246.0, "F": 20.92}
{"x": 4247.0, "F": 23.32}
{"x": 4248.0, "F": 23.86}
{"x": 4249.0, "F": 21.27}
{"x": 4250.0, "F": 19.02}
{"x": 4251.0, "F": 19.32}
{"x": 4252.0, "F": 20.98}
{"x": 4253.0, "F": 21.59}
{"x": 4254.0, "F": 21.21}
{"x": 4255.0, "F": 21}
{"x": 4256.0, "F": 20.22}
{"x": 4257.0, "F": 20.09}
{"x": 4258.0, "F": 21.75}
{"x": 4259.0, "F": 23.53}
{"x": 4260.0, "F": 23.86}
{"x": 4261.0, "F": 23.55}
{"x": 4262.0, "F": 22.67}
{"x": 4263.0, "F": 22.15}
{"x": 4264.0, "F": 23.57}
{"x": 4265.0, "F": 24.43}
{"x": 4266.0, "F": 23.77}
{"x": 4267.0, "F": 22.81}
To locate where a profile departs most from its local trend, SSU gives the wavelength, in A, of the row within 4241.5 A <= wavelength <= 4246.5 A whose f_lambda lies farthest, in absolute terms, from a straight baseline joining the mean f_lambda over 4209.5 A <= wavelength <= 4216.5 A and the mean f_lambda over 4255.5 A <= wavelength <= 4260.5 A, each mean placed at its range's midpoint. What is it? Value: 4243.0 A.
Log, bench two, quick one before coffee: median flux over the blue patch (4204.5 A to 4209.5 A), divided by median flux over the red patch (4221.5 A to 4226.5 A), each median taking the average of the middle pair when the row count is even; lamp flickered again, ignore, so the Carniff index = 1.2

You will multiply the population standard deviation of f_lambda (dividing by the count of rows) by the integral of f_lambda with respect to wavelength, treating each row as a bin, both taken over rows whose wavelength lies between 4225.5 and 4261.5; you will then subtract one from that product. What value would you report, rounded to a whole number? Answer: 1464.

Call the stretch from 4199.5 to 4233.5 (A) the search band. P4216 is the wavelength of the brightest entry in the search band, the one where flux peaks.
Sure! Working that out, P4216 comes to 4212.0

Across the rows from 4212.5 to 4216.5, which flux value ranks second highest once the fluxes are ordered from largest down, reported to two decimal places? 22.17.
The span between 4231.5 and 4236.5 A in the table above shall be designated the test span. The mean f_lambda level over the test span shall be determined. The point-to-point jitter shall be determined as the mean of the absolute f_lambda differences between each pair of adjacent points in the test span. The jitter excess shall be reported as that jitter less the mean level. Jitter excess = -18.9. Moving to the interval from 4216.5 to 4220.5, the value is -21.2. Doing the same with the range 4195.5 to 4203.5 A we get -16.6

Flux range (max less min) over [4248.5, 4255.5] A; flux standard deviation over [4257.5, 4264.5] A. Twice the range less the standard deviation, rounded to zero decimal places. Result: 4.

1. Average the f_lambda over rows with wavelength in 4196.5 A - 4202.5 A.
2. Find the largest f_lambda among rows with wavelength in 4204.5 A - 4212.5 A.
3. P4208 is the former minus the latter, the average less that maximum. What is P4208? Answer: -10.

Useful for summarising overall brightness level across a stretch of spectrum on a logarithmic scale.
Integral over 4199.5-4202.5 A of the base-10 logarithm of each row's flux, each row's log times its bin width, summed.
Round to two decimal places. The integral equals 3.82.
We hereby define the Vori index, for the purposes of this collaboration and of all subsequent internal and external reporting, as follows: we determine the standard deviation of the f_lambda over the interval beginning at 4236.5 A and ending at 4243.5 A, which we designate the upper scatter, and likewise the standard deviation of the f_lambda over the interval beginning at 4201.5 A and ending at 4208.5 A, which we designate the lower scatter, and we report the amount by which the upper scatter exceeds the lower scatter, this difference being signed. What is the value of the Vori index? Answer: -0.2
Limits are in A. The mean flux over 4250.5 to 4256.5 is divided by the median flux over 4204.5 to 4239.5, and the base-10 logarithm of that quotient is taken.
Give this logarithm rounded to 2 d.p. 0.00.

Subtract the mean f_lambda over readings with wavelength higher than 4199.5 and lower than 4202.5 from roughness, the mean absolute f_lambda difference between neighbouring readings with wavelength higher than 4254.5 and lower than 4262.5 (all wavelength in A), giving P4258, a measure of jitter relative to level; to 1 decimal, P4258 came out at -17.9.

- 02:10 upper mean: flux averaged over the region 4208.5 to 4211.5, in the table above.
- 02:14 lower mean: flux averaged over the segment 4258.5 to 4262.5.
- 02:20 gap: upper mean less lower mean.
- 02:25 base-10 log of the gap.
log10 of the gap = -1.0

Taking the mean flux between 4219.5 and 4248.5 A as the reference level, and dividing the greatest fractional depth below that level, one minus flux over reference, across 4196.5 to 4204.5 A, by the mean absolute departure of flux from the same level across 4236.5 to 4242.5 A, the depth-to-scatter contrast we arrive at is 0.17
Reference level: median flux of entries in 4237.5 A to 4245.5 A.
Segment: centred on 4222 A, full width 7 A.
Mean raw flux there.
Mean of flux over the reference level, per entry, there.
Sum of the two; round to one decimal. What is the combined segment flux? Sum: 21.2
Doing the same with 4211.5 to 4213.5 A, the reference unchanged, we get 28.1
